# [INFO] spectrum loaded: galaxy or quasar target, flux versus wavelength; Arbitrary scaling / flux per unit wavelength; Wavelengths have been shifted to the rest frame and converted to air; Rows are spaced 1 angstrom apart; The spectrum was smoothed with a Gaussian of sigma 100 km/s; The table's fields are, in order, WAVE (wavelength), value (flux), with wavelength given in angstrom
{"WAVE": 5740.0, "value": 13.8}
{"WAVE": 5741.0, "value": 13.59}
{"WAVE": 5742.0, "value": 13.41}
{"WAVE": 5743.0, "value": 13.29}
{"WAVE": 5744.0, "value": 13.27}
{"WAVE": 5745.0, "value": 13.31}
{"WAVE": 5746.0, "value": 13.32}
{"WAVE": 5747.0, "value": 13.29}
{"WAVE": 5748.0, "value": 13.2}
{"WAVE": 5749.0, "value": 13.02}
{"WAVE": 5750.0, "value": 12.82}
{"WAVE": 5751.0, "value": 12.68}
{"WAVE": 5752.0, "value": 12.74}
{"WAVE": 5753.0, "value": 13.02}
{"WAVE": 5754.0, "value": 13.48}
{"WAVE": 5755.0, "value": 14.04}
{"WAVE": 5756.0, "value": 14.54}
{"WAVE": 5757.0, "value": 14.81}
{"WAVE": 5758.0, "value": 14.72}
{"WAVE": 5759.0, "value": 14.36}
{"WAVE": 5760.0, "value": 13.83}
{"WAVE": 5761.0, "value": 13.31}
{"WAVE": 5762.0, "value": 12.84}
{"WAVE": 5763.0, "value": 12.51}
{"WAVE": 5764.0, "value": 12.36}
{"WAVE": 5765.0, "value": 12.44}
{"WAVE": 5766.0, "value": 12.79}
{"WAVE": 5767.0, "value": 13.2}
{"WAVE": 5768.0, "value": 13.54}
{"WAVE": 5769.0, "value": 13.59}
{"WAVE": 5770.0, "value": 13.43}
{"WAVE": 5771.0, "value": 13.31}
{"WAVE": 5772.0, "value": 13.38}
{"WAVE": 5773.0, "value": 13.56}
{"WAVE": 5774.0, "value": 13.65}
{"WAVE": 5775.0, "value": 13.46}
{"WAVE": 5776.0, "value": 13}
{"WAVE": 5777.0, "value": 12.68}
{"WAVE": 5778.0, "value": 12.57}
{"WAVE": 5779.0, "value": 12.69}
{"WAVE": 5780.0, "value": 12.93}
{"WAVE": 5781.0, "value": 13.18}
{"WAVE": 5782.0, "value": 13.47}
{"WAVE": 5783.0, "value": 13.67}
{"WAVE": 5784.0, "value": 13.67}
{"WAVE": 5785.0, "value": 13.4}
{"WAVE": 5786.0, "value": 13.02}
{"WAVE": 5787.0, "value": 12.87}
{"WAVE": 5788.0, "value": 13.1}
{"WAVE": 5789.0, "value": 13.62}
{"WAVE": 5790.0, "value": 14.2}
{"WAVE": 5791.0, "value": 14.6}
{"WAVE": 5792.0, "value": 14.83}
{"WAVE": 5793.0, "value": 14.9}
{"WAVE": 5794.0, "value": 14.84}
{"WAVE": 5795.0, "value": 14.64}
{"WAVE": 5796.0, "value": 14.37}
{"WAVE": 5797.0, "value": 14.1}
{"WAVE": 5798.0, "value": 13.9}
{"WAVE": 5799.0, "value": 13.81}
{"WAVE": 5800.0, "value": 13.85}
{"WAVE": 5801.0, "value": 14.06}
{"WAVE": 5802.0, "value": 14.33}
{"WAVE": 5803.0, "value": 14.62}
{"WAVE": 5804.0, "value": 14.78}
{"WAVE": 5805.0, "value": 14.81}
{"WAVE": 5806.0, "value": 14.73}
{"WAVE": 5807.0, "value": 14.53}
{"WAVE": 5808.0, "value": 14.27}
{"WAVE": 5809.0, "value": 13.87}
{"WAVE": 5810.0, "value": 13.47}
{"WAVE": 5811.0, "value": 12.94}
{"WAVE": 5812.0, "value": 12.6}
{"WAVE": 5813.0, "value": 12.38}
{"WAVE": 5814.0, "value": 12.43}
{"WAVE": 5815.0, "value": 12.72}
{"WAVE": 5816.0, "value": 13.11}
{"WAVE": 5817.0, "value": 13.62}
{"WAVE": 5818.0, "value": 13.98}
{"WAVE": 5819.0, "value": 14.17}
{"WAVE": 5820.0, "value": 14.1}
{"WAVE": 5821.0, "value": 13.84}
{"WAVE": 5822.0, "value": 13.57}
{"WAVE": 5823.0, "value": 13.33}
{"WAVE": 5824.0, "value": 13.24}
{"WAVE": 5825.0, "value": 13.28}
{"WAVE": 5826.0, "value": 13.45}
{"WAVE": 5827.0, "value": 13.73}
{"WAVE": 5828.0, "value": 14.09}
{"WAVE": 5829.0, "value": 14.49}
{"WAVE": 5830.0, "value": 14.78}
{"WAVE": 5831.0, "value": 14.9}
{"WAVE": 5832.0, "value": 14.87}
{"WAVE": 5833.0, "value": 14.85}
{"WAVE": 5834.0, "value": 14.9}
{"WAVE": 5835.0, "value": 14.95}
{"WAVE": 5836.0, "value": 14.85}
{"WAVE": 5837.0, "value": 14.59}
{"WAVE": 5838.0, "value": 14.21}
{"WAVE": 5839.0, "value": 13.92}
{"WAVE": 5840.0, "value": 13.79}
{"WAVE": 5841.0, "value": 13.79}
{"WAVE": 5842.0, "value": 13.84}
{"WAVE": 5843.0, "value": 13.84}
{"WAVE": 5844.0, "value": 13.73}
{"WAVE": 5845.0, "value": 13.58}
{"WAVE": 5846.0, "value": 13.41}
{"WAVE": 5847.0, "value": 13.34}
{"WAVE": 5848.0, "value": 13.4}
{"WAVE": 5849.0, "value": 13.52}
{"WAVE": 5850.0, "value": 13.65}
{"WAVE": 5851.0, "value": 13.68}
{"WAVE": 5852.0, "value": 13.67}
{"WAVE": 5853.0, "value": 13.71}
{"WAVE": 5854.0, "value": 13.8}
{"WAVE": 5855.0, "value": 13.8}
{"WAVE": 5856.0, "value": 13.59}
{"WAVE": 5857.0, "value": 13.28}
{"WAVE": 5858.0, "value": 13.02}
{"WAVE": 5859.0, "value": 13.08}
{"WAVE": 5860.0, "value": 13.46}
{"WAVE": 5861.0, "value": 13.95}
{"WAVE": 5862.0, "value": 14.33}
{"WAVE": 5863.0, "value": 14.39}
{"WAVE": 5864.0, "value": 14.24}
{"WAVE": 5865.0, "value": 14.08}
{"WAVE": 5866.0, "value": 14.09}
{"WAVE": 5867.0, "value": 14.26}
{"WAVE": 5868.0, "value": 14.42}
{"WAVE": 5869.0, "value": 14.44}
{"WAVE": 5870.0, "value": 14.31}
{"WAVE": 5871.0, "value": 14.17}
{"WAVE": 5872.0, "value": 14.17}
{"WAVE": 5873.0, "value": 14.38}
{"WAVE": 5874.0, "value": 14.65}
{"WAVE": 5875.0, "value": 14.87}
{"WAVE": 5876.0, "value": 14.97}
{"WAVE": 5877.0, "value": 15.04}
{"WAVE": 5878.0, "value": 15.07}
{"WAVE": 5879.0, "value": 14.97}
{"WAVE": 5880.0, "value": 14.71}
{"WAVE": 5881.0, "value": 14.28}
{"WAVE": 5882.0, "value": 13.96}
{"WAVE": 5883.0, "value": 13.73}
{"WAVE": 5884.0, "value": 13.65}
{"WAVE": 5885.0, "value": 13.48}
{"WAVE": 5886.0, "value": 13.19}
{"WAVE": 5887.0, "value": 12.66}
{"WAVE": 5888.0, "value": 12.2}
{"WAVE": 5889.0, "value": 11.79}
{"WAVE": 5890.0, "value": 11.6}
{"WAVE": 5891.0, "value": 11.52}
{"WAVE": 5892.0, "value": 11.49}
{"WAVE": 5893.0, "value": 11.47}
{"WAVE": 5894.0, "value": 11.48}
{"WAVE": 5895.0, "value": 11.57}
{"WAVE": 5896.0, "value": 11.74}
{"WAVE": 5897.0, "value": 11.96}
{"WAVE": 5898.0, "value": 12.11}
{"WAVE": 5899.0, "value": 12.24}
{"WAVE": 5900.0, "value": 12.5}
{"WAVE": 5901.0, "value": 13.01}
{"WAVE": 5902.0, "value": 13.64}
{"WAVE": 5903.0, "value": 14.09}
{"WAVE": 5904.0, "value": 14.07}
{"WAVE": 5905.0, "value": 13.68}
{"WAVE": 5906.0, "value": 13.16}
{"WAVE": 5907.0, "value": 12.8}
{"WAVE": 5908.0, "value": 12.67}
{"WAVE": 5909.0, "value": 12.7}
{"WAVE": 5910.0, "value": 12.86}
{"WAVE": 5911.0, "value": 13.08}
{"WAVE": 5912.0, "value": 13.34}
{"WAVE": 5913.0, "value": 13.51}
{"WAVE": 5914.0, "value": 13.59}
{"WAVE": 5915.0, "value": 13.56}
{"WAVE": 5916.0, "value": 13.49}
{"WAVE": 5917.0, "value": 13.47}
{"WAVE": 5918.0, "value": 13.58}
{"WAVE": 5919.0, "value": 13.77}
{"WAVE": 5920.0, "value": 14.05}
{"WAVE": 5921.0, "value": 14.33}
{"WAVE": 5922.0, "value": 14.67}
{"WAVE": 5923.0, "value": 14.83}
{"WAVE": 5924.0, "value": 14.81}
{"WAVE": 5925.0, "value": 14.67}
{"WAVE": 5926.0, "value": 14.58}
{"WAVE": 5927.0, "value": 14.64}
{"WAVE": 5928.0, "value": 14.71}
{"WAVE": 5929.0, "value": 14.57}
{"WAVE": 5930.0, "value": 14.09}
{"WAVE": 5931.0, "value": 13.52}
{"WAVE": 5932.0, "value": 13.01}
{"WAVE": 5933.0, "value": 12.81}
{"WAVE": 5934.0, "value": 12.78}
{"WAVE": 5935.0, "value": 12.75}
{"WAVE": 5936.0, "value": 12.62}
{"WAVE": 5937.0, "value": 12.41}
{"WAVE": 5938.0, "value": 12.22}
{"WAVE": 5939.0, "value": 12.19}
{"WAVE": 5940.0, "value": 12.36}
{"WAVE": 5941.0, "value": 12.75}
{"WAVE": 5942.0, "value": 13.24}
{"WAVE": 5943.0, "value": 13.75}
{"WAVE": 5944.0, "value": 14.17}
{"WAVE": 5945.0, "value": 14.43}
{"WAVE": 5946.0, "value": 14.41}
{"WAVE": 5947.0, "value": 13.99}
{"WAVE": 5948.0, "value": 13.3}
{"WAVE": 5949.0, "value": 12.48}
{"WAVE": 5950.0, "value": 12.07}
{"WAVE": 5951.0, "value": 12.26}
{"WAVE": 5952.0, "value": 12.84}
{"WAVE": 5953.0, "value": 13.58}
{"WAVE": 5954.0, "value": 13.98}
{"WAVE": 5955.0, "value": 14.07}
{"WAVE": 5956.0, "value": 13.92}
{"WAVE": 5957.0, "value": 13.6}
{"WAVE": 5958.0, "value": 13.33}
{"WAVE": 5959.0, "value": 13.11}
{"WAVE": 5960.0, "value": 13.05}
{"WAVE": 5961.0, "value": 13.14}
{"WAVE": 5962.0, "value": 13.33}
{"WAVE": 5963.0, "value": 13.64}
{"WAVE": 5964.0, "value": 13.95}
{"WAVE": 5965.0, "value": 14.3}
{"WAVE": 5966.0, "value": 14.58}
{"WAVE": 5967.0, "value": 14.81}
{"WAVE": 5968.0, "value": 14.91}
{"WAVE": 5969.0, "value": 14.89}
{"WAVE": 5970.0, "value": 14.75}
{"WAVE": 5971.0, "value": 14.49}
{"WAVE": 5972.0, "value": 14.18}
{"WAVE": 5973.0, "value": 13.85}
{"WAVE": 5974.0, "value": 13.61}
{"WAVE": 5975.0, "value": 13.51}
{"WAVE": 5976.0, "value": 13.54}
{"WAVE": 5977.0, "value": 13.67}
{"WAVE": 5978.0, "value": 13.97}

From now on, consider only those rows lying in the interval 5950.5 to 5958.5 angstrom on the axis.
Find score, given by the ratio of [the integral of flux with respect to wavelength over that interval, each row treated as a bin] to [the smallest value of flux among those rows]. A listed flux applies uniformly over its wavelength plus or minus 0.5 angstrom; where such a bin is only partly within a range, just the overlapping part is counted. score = 9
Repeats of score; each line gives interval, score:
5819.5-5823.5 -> 4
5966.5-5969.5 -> 3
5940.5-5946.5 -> 6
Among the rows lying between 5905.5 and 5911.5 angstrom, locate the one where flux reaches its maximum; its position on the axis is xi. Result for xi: 5906.0 angstrom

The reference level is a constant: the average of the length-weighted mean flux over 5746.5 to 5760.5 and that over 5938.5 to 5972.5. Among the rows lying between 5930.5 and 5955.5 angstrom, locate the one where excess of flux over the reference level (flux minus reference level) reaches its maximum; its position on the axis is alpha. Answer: 5945.0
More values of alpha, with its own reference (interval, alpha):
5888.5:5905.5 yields 5903.0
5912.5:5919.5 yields 5919.0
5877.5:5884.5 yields 5878.0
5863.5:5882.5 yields 5878.0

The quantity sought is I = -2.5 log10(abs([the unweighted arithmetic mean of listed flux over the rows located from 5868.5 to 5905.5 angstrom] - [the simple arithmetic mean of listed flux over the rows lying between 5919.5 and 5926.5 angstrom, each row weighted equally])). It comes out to -0.2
